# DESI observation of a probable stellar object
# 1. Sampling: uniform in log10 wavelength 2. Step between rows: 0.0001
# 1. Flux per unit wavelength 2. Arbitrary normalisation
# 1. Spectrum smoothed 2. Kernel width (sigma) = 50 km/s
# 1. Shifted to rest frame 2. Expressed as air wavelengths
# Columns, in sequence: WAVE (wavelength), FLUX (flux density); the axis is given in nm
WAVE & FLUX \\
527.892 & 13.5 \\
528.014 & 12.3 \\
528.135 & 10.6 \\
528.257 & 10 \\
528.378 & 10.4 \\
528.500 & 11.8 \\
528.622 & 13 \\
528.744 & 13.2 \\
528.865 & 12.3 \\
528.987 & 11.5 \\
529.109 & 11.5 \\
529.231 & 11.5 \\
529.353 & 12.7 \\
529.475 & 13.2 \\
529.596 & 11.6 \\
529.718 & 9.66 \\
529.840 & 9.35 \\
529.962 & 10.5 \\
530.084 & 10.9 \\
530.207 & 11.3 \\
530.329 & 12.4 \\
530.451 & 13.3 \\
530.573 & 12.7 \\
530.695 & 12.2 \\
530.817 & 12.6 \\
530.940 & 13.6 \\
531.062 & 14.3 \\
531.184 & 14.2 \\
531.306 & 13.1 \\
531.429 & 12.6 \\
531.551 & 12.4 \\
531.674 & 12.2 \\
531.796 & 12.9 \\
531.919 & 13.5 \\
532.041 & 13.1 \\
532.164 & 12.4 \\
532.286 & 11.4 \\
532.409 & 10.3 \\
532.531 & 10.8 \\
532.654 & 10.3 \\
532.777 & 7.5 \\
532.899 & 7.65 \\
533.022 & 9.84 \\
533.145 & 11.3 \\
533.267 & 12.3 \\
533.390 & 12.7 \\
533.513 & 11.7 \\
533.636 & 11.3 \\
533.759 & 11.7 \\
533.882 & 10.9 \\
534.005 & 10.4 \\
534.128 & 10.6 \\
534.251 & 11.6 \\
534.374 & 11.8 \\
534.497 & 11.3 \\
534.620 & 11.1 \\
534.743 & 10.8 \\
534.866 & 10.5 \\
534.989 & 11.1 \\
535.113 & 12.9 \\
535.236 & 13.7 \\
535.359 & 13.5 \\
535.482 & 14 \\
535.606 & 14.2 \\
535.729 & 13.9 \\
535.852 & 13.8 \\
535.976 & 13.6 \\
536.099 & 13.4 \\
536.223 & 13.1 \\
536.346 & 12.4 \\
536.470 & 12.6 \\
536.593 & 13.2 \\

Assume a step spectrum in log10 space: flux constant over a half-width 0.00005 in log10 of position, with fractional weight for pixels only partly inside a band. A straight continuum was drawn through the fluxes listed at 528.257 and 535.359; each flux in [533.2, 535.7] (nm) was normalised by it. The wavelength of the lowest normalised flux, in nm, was 534.866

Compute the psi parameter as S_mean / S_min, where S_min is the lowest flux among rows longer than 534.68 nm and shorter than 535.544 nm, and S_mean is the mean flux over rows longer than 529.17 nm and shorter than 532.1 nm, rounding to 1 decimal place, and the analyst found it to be 1.2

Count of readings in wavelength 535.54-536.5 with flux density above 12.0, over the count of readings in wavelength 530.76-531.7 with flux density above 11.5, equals 1.0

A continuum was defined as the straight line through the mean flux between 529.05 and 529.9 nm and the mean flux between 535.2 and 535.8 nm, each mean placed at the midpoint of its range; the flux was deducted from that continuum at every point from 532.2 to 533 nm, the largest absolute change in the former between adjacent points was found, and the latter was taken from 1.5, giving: -1.35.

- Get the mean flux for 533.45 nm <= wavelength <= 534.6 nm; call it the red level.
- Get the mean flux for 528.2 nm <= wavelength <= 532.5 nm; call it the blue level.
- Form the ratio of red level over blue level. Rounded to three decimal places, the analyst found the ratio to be 0.930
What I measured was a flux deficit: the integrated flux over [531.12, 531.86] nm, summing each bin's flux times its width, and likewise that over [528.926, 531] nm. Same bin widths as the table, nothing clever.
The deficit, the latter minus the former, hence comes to 15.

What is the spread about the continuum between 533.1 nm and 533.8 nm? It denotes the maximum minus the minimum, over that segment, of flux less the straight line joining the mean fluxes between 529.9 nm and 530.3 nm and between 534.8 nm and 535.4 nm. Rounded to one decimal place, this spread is 1.5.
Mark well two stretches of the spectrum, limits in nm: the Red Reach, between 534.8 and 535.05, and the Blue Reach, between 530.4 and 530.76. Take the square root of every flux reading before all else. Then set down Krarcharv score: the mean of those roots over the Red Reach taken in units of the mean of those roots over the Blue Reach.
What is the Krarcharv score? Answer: 0.92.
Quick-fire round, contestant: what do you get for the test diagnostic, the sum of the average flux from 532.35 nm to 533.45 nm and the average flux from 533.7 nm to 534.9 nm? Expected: 21.4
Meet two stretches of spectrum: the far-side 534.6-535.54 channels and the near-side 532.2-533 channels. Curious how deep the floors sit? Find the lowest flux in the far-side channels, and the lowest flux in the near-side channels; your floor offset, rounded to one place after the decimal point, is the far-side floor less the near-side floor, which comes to 3.0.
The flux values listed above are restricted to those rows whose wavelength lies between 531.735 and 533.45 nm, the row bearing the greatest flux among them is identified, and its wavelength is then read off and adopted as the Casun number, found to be 531.919 nm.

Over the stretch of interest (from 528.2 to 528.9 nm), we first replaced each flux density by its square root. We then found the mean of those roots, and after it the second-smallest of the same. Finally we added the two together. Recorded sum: 6.65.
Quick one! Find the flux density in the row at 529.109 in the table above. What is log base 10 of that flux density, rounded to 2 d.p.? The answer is 1.06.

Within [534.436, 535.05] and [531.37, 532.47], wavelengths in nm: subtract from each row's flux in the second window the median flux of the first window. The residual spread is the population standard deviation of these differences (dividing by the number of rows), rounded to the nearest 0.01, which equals 0.90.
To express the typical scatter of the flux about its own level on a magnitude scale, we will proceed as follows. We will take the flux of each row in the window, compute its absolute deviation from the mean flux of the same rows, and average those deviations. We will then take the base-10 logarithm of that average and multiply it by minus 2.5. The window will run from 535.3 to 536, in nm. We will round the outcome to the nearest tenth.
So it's 1.7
